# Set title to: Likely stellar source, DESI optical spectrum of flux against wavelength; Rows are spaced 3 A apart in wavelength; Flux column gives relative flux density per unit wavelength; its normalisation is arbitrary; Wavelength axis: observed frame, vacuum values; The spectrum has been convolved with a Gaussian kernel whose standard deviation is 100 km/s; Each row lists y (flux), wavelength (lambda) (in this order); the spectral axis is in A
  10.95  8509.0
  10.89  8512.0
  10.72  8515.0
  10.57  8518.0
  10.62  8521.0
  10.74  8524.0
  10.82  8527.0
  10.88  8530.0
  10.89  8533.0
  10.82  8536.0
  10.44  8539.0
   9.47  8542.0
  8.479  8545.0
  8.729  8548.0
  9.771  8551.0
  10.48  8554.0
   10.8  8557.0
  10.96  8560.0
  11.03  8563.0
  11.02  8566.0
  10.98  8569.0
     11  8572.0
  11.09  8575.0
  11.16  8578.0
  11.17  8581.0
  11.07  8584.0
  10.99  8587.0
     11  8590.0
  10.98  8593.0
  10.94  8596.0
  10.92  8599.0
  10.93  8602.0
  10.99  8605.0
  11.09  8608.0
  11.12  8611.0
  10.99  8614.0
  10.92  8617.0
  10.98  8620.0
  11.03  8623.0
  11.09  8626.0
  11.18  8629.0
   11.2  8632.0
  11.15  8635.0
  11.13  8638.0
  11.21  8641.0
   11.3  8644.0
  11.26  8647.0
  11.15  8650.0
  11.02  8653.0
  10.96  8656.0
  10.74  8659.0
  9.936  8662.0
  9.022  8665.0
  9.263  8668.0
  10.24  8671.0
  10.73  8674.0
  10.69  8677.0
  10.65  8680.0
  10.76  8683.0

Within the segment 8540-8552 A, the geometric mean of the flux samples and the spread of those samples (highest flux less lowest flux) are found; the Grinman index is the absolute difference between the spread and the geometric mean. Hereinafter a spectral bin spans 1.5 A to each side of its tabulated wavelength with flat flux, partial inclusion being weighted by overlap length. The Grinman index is 7.8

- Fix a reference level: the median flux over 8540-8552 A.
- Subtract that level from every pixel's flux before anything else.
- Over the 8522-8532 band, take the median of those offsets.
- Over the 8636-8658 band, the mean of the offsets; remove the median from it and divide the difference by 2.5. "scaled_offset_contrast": 0.13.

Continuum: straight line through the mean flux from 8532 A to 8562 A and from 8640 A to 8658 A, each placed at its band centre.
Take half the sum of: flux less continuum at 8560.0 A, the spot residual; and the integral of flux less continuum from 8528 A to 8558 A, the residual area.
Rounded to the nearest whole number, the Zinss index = 1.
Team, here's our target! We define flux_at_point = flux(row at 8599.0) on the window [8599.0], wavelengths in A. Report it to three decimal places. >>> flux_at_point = 10.920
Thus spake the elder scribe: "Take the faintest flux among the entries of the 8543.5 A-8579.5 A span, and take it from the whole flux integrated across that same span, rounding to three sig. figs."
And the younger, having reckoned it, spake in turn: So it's 368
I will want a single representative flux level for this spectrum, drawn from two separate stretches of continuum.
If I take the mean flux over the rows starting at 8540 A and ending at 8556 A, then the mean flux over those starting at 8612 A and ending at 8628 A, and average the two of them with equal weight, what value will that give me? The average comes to 10.2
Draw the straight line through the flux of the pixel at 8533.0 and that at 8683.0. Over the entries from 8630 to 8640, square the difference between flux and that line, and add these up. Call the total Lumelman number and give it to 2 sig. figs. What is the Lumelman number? 0.39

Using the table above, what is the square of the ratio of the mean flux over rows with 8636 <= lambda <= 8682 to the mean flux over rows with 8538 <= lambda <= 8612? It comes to 0.99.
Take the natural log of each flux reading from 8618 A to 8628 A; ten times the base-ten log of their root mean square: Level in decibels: 3.804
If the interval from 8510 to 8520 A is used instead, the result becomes 3.752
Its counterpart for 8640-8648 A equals 3.840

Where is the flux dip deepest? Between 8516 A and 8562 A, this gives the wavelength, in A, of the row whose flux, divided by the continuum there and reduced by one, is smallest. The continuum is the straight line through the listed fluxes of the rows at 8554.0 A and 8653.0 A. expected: 8545.0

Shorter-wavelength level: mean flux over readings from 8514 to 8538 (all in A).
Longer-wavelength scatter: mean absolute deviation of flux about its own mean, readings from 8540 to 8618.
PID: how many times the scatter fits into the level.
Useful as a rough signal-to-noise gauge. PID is 21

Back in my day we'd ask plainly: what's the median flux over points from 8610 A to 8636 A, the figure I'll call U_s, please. 11.1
